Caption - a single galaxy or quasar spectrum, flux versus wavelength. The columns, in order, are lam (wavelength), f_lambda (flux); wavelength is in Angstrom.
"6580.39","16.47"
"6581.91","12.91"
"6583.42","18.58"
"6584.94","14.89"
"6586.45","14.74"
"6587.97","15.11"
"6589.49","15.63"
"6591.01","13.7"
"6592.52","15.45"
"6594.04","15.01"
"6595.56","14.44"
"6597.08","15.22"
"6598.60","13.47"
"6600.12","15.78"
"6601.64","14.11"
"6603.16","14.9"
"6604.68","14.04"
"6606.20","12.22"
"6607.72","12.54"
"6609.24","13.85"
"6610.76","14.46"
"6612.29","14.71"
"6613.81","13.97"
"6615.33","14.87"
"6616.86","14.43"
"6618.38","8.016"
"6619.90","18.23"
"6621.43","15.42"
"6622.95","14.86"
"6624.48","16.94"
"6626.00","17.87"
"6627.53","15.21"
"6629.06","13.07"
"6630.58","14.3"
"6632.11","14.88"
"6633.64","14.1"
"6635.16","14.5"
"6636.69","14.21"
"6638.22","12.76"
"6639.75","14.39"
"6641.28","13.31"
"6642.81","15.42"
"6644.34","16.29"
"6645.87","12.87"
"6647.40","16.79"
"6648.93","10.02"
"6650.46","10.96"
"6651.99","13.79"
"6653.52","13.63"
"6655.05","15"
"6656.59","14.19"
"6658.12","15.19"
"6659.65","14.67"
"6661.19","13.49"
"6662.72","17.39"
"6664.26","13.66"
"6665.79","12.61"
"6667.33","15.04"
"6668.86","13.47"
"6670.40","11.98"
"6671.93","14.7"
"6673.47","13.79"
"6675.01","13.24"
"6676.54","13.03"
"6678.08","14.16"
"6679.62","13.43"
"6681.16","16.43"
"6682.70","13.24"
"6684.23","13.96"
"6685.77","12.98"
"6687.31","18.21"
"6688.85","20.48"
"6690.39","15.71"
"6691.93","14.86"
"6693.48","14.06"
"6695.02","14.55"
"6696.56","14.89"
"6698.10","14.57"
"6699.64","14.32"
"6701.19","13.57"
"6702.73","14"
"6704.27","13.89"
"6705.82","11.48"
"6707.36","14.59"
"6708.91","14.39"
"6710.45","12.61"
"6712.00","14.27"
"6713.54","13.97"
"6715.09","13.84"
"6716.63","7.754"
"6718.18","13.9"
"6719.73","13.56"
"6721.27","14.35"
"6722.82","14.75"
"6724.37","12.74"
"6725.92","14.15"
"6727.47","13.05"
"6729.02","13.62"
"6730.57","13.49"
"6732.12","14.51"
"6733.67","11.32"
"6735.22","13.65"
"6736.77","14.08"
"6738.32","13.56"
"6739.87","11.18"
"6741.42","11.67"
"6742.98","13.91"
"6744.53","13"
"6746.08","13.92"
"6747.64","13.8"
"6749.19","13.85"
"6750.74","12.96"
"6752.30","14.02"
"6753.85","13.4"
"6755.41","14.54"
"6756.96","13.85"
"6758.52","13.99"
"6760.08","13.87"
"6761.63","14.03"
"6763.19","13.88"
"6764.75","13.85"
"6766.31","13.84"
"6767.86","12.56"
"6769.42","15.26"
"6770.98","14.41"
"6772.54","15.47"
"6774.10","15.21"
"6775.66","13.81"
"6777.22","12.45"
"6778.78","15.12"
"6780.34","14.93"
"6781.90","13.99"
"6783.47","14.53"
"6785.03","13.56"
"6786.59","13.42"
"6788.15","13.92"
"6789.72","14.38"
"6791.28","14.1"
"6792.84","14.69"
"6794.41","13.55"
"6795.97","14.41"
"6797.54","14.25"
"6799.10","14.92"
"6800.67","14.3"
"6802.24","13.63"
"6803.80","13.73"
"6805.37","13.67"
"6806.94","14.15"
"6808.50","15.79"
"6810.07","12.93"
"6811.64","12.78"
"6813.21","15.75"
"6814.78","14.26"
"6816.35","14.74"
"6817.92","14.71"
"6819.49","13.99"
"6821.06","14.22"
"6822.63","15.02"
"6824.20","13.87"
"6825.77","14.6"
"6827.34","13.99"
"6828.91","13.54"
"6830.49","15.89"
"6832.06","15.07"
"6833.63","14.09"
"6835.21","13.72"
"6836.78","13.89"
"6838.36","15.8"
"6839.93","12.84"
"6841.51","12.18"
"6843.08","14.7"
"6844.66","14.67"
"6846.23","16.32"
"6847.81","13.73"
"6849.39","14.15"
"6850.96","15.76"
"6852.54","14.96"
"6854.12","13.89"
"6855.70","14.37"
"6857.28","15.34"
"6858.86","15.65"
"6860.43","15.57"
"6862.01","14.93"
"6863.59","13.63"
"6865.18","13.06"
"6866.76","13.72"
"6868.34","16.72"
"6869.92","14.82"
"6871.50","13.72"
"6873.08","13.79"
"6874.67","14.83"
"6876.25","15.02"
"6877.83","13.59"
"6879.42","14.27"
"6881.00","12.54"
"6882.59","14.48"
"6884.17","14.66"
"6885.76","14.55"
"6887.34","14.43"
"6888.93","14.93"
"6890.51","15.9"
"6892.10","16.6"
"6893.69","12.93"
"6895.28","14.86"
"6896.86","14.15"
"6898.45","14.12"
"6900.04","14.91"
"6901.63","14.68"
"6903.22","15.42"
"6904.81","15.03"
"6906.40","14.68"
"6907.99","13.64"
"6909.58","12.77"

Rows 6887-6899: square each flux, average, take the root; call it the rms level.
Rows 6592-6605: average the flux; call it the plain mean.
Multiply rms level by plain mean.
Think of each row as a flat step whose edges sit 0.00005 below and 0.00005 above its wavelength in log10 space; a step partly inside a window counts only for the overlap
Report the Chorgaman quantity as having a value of 217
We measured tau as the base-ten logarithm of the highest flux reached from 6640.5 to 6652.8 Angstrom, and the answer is 1.225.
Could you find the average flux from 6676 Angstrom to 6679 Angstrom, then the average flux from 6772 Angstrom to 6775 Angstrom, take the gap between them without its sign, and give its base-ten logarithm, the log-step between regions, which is 0.2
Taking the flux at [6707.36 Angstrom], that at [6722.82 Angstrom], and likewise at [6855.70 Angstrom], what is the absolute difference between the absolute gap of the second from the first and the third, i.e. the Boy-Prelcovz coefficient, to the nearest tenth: 14.2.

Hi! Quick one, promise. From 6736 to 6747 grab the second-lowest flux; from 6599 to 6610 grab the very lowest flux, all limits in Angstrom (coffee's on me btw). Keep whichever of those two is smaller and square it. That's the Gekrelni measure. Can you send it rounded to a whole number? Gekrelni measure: 136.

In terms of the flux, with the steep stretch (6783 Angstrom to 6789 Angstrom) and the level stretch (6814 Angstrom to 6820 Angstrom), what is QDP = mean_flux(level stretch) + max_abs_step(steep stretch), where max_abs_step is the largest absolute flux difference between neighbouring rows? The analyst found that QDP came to 15.4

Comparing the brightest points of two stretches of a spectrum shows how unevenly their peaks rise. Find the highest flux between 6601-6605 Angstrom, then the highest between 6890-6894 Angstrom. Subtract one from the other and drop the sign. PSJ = 1.7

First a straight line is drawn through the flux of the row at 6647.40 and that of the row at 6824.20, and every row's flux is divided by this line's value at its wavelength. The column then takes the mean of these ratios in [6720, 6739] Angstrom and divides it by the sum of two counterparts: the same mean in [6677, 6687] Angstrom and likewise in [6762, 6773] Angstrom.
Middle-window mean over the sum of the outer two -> 0.48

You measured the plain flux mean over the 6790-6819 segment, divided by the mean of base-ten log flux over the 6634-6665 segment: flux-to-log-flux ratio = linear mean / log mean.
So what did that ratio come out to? 12.42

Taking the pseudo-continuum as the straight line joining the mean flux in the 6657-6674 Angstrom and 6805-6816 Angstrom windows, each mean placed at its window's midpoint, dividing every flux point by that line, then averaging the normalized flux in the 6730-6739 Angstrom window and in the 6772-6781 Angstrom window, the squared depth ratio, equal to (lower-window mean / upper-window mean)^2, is 0.86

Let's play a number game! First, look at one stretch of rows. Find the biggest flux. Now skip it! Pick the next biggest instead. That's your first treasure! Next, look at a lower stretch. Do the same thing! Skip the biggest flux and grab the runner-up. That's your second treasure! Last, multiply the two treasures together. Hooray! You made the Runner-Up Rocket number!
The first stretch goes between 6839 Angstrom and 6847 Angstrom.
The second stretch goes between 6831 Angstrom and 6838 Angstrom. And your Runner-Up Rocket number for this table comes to 207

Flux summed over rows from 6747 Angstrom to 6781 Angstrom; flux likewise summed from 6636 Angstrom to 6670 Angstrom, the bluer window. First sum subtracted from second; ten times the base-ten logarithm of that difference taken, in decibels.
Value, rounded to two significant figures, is -13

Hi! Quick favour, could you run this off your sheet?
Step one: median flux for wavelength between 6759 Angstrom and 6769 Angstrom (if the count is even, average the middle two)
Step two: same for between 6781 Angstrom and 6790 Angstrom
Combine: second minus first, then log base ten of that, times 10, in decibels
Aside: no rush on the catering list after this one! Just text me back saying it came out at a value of -10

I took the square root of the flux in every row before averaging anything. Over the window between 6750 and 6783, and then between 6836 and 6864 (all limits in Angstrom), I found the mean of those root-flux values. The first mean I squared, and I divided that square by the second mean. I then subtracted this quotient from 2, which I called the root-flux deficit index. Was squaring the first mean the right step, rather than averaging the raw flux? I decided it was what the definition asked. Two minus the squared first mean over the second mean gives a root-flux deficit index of -1.68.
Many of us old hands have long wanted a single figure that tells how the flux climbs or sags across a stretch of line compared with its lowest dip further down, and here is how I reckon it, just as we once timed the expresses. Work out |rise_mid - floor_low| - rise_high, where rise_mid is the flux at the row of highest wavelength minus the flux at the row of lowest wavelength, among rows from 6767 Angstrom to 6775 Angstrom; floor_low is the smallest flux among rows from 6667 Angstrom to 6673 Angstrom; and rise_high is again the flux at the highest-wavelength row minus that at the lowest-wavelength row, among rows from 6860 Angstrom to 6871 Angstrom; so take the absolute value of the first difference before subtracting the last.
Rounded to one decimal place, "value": 10.1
